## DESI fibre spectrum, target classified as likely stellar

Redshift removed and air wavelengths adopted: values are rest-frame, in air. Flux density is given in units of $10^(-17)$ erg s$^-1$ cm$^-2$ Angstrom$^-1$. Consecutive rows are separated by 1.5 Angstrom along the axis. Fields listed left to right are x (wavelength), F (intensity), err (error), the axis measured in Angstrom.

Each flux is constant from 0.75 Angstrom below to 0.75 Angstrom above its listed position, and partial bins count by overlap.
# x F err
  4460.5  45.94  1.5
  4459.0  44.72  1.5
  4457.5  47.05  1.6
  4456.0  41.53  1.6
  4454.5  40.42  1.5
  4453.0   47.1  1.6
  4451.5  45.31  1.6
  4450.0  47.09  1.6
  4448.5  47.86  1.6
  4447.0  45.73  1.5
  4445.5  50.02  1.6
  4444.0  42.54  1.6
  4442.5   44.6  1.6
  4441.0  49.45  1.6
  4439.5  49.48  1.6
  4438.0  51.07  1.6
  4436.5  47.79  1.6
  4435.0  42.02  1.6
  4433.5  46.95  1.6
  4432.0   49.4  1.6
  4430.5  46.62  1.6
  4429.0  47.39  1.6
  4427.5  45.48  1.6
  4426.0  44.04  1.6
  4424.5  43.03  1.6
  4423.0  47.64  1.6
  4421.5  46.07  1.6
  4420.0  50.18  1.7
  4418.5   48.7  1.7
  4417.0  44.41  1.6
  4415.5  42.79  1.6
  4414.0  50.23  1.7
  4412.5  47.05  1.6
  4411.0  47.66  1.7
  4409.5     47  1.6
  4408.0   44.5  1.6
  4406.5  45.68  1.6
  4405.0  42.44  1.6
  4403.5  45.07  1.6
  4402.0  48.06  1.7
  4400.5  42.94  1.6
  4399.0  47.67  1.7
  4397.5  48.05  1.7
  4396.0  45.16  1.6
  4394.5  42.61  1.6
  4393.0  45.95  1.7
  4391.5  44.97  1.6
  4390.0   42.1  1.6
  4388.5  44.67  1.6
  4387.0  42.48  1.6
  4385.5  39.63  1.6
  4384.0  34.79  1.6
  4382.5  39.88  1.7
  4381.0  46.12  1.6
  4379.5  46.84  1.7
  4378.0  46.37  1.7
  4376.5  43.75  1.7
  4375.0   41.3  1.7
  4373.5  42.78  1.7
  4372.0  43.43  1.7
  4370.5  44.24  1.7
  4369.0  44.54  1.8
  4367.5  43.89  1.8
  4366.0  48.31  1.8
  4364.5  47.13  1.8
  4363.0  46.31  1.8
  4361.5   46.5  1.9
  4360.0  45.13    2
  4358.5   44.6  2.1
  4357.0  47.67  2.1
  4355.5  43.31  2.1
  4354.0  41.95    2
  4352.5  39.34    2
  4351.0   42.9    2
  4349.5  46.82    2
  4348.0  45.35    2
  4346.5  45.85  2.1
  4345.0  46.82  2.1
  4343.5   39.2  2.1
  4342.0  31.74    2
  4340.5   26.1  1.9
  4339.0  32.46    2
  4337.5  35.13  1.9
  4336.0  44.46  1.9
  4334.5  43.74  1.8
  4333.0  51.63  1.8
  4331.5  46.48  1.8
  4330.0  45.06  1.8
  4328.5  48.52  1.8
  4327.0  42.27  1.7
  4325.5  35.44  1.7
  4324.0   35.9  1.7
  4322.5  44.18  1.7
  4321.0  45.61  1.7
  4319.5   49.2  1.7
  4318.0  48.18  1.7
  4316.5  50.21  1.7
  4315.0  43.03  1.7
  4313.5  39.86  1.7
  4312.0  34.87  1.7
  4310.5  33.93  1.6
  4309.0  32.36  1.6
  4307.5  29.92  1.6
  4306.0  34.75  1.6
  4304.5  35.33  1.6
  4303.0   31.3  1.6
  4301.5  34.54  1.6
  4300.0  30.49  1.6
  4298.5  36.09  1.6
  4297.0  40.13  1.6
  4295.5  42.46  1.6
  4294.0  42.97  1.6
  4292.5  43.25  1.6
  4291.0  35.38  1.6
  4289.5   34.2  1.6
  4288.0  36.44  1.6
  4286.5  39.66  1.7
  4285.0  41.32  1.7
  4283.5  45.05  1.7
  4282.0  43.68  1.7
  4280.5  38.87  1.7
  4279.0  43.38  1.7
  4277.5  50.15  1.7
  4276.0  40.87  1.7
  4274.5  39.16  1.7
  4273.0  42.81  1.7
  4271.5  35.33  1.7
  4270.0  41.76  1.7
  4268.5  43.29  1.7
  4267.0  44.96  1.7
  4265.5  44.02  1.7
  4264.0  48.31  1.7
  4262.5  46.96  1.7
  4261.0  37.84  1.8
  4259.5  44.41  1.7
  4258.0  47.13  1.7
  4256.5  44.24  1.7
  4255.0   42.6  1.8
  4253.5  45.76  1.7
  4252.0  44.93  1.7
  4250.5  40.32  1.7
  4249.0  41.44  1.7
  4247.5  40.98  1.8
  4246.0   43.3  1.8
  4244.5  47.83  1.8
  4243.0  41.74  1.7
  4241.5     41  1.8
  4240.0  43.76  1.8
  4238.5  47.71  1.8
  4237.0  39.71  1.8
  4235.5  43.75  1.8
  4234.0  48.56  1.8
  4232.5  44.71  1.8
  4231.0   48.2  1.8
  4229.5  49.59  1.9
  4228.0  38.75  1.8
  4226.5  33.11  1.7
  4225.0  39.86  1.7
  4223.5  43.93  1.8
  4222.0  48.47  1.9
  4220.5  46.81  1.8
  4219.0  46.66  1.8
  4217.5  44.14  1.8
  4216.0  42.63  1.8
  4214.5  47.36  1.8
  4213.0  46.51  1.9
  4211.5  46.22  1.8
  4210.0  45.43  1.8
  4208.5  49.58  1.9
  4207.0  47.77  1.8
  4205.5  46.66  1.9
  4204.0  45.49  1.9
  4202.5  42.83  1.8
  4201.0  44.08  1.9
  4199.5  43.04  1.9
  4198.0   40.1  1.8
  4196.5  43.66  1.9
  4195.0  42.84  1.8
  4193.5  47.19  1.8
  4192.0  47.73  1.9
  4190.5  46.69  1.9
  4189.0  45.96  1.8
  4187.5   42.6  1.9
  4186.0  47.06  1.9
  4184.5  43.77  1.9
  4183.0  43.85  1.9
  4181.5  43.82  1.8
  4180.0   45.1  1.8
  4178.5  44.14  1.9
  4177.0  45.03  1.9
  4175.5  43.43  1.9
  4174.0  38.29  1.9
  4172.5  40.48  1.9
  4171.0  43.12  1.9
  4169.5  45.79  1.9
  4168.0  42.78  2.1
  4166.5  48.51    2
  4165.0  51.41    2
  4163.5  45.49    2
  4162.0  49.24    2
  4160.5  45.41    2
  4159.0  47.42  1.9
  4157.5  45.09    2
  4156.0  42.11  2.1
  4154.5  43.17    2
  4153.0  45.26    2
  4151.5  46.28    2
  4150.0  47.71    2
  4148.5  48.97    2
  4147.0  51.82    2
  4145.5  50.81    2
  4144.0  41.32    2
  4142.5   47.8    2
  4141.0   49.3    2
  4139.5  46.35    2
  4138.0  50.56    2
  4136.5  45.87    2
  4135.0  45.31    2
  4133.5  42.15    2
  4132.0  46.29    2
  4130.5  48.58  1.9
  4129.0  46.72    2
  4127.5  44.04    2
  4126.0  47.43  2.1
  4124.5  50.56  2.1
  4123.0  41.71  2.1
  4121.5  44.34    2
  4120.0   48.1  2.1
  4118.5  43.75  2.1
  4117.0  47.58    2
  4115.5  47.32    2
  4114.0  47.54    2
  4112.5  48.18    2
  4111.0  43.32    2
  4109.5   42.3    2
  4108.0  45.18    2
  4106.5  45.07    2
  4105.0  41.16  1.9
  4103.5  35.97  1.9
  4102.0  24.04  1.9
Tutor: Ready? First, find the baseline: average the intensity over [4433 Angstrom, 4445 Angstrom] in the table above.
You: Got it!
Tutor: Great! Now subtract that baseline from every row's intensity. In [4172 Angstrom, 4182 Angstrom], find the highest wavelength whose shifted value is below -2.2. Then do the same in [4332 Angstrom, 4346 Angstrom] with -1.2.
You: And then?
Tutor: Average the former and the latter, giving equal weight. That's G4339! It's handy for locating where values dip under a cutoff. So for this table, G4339 4262.5 Angstrom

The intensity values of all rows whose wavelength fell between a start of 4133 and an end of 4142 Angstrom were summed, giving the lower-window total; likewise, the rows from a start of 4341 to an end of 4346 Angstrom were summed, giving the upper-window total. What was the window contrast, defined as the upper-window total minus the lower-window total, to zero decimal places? -162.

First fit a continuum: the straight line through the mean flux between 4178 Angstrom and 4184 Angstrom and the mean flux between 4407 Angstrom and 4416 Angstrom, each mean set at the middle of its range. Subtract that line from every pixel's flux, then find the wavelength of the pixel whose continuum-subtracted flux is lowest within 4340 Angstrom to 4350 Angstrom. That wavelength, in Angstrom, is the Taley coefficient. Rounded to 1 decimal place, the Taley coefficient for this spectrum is 4340.5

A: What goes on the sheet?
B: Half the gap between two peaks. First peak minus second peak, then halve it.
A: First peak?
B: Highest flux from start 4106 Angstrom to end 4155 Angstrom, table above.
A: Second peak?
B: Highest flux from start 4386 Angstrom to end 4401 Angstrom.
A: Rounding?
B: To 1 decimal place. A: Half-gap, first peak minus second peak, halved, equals 1.9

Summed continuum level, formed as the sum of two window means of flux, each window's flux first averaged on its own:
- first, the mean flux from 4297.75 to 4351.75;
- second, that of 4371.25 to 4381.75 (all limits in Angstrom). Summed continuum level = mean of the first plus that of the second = 84.4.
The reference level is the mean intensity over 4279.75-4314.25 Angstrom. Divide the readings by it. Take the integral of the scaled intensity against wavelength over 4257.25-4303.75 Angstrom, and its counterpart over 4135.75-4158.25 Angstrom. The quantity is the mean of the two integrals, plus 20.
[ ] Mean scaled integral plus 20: 60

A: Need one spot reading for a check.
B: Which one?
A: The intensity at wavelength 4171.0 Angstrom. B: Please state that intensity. 43.12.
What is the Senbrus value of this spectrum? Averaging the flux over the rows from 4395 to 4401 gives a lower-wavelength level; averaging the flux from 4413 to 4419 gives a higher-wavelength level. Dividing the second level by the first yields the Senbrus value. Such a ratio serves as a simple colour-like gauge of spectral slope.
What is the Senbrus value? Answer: 1.01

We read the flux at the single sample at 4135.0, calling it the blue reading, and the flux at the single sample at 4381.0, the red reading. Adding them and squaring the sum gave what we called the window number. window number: 8359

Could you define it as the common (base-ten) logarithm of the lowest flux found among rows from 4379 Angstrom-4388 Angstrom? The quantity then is 1.541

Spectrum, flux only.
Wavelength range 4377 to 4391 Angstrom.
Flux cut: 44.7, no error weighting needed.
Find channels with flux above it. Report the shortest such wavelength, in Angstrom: 4378.0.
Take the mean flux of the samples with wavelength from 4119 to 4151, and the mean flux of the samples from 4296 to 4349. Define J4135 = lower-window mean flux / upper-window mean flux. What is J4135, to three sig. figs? 1.18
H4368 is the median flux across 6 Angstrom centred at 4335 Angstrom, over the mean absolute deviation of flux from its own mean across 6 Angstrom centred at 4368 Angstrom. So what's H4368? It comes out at 29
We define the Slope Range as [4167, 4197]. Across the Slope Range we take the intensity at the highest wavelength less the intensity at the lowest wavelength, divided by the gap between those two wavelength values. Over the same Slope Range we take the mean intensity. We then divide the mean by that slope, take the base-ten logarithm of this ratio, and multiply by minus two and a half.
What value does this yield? -7.9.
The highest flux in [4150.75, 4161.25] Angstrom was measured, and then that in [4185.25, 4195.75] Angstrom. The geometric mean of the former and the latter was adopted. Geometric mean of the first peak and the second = 47.6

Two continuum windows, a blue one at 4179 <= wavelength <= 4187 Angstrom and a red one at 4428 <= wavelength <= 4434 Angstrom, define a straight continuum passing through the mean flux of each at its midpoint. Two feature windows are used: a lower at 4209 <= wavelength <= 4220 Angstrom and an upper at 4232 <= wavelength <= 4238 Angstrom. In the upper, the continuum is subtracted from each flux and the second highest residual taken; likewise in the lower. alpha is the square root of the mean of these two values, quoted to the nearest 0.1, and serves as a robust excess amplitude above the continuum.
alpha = 0.7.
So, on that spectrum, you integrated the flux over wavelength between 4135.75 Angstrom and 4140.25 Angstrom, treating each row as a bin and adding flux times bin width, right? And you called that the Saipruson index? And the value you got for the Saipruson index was 214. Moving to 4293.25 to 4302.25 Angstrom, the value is 340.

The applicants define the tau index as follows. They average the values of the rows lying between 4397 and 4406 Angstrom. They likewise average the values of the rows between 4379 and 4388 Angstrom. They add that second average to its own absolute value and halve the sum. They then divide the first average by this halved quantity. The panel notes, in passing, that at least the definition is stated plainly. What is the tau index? 1.10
